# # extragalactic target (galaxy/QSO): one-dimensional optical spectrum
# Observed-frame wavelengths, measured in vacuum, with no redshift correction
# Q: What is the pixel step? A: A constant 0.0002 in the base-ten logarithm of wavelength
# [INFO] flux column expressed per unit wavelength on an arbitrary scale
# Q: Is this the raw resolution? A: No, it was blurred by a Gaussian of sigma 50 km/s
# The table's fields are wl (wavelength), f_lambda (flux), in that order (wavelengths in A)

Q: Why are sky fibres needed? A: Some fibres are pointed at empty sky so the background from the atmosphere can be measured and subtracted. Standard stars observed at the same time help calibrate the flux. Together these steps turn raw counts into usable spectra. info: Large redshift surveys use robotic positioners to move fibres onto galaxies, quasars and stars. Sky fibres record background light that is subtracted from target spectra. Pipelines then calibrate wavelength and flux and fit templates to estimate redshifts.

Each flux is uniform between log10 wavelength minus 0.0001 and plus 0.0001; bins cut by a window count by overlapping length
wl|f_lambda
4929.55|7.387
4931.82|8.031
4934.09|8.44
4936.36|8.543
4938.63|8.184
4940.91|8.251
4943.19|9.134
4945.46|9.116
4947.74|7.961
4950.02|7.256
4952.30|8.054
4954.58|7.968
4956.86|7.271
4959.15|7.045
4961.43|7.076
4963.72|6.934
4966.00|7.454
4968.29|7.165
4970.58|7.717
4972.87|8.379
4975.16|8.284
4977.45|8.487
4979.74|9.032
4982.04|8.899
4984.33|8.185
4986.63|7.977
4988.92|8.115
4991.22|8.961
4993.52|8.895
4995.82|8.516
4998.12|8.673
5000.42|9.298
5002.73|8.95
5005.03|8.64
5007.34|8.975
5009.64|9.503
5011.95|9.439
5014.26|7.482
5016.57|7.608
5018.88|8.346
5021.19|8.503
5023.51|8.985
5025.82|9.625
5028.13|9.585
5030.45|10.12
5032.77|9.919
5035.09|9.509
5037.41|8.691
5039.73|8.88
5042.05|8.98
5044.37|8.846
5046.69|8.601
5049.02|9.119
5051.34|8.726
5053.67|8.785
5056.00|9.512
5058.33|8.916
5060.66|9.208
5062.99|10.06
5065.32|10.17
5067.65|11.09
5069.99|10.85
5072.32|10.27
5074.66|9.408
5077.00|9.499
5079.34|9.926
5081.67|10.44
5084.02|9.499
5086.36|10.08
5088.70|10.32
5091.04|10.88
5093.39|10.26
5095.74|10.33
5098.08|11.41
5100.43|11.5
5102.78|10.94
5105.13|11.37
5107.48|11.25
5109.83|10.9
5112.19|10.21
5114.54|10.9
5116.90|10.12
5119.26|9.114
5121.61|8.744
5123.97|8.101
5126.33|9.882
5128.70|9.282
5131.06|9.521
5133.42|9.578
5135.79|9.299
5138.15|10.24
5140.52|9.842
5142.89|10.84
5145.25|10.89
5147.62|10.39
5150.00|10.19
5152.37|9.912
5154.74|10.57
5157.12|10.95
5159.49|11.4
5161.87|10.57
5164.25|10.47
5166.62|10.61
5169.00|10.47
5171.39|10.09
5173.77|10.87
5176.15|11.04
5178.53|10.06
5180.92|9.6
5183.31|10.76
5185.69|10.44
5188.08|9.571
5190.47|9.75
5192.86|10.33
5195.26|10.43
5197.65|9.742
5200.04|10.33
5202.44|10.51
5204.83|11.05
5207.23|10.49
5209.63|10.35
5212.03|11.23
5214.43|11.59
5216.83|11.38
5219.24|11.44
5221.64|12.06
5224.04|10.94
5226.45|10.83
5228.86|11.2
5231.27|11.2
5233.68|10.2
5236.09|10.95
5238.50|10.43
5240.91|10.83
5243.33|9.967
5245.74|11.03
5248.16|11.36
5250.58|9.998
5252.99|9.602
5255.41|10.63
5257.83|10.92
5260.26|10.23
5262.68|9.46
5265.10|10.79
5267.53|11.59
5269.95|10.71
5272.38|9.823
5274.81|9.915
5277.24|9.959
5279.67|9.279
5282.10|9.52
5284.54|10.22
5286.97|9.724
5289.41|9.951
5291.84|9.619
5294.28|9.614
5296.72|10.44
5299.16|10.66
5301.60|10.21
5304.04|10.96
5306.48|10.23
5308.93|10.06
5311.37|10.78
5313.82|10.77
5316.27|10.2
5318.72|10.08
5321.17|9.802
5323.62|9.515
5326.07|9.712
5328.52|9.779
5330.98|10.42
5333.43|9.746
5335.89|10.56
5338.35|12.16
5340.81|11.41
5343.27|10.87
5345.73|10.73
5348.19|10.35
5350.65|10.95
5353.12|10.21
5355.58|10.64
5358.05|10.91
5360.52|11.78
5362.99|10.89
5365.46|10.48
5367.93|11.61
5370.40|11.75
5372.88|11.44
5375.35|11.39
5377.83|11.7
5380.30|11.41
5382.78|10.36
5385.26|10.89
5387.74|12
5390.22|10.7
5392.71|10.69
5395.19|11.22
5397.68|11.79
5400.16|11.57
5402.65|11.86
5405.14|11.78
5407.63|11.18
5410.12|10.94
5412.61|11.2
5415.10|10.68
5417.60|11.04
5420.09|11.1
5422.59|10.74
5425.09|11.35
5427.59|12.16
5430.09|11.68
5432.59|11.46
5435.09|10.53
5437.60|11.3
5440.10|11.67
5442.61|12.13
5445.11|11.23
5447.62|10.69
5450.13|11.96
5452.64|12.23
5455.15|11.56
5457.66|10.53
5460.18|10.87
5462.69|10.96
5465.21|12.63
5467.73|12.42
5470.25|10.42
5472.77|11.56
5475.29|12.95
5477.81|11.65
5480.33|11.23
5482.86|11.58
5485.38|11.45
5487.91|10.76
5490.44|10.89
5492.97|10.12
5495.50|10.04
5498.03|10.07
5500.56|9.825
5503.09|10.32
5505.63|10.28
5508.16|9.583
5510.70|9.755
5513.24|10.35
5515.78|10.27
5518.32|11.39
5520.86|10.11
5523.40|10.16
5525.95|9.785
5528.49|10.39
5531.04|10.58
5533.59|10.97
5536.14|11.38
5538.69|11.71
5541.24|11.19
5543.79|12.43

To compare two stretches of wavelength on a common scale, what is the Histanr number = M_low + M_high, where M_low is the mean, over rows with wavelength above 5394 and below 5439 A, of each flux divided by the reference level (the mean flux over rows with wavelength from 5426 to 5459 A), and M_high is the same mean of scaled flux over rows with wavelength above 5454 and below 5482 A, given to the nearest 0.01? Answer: 1.99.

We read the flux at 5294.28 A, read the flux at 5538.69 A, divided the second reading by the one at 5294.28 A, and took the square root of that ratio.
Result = 1.10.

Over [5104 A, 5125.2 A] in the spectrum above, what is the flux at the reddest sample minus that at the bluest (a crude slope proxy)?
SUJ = -3.3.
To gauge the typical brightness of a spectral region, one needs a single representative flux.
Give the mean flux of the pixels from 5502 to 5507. 10.3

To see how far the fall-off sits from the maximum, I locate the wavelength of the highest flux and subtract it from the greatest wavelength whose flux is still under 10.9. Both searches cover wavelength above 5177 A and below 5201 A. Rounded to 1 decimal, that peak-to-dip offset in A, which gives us 16.7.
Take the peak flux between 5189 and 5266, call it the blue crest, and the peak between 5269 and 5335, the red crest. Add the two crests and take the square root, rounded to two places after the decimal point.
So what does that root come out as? 4.80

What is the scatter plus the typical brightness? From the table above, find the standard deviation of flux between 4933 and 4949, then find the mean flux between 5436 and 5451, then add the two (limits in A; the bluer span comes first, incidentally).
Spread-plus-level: 11.9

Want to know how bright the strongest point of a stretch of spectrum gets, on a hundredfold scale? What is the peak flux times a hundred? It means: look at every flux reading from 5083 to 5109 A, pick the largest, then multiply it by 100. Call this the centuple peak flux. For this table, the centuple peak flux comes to 1150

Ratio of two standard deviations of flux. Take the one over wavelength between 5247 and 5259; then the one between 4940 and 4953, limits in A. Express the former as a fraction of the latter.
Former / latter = 1.0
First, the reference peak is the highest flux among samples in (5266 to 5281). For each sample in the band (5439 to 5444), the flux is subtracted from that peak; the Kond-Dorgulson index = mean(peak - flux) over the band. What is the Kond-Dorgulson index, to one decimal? -0.3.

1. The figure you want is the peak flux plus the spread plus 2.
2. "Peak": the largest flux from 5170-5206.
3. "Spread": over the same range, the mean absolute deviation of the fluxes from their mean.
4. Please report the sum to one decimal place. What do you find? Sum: 13.5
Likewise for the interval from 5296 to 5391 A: 14.7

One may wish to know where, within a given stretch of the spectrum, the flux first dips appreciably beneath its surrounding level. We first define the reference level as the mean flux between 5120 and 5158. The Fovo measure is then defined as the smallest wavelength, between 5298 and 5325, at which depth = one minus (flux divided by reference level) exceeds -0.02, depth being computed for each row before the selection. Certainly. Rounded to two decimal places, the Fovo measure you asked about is 5308.93 A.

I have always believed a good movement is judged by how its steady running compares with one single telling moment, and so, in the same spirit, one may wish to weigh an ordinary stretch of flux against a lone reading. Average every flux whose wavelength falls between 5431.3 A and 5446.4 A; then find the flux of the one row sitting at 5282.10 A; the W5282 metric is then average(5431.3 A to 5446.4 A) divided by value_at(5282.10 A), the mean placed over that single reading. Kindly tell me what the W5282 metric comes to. 1.2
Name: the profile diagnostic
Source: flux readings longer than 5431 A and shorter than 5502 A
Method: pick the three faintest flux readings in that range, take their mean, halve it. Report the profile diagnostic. 4.99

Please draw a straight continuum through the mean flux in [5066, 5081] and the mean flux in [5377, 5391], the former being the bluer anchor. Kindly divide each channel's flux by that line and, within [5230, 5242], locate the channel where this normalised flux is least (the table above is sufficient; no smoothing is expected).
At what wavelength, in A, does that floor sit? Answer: 5233.68 A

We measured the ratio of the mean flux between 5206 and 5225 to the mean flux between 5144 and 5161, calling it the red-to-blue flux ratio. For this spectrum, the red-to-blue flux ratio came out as 1.05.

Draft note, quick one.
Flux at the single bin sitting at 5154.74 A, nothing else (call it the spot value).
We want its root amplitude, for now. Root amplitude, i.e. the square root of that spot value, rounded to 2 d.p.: 3.25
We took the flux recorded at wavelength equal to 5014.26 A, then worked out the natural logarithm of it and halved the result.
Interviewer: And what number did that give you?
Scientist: 1.01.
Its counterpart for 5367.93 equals 1.23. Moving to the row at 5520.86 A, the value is 1.16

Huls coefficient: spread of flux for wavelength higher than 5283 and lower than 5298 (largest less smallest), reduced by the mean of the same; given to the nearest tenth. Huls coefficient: -9.1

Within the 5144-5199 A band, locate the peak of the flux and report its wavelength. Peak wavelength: 5159.49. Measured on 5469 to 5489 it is 5475.29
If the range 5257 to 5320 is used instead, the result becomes 5267.53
